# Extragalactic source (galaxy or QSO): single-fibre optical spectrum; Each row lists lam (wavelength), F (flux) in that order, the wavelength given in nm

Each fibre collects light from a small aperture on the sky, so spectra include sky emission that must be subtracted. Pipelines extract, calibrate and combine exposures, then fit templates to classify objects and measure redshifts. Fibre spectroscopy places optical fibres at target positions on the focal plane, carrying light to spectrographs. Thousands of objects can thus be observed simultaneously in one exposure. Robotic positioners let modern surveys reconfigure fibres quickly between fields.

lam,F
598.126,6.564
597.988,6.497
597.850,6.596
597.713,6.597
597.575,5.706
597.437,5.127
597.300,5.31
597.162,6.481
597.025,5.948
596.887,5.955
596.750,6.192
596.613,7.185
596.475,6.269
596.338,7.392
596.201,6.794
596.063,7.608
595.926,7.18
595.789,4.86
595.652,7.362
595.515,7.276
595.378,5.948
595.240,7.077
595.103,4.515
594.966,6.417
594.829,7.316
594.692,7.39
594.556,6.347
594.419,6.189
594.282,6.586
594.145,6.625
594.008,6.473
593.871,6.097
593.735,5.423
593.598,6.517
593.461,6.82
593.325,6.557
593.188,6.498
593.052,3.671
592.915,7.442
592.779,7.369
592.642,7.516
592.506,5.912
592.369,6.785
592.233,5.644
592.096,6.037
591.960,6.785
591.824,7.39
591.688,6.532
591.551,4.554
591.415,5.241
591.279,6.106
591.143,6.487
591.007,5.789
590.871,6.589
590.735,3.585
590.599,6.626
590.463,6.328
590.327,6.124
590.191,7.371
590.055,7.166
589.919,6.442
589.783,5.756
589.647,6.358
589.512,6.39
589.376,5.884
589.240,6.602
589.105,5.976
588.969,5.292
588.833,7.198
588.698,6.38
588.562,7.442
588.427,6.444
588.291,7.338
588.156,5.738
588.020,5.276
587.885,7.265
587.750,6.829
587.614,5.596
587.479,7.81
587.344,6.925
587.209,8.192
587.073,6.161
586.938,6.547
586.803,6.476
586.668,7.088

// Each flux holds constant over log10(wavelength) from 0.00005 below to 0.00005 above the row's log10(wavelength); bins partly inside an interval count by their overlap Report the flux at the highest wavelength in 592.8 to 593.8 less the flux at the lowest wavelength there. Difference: -2.0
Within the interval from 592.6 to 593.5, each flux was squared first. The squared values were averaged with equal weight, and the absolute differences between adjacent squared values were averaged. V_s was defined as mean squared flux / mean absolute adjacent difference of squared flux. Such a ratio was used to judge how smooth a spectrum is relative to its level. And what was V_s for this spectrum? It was 3.4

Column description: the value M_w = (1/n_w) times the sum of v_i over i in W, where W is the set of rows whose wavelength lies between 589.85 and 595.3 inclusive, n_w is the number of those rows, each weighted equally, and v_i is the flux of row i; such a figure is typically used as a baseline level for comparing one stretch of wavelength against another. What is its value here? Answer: 6.31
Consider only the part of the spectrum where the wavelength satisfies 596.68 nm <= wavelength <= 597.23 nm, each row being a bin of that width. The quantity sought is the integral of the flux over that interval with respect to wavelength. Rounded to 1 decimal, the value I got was 3.4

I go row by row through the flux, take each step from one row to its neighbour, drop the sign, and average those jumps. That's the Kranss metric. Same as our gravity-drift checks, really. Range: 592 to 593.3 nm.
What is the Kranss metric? 1.35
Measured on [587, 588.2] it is 1.31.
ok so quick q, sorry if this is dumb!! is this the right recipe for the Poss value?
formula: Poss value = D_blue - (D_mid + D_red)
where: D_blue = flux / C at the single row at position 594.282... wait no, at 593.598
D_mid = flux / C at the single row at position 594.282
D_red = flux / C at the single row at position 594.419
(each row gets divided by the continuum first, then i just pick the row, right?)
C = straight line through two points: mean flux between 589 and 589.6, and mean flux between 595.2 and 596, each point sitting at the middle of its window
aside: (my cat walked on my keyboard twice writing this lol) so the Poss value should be -0.95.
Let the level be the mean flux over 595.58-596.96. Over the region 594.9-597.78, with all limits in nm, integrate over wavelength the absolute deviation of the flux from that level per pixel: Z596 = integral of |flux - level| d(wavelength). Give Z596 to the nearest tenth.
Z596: 2.2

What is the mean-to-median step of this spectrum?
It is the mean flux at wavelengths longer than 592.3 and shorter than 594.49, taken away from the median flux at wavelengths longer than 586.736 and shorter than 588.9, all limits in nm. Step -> 0.28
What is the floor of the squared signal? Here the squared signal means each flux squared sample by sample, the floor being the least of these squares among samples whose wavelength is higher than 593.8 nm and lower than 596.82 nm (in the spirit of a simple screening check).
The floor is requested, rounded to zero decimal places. 20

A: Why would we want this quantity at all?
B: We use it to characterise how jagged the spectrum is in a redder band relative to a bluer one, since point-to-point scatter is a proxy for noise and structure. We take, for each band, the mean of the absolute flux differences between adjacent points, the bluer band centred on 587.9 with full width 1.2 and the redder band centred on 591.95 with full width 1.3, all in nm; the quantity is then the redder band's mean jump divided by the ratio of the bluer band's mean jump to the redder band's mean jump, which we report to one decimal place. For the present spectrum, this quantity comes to 0.7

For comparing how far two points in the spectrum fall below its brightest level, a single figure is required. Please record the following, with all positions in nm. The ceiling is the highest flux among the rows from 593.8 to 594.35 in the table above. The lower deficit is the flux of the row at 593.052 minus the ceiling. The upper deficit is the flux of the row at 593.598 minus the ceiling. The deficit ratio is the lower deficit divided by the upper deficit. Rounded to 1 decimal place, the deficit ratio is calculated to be 27.4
